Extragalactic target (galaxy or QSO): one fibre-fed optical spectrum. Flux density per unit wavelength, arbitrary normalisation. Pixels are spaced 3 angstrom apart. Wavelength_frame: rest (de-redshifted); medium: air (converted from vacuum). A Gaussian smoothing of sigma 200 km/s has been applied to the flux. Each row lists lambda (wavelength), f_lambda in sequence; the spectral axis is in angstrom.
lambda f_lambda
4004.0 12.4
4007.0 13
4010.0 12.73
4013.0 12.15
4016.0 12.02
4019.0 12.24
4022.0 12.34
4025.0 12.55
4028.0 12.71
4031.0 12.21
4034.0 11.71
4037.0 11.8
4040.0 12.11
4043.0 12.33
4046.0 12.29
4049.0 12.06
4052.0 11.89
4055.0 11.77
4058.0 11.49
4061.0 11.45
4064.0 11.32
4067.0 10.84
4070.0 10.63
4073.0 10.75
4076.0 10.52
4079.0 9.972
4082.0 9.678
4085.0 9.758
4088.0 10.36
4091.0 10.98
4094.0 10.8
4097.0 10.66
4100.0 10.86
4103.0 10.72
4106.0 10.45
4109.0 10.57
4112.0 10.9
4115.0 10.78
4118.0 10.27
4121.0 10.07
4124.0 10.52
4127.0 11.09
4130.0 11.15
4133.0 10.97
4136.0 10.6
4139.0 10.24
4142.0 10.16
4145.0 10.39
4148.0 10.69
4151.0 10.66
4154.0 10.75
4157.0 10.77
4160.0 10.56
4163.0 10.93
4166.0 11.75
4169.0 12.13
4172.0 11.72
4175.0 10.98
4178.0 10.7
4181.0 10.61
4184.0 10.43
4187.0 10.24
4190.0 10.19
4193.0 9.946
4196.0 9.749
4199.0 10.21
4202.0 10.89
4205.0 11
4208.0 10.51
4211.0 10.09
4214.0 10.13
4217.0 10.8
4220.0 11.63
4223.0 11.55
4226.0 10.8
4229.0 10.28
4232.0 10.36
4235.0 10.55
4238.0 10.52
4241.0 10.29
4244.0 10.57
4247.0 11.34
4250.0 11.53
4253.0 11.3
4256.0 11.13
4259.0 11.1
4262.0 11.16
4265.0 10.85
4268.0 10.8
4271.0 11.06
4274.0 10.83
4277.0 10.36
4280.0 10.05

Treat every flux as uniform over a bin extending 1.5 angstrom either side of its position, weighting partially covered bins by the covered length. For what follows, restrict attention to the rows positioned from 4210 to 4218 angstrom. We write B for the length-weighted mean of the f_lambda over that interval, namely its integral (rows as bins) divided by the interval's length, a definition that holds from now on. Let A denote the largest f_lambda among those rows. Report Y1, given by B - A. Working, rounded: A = 10.8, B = 10.3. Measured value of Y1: -0.47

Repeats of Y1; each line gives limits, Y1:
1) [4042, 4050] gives -0.10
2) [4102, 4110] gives -0.15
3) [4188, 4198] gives -0.20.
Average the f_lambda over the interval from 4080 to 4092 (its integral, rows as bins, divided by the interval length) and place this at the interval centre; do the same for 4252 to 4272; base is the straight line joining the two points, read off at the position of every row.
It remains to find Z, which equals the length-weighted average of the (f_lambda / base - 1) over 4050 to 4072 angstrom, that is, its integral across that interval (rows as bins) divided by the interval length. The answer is 0.13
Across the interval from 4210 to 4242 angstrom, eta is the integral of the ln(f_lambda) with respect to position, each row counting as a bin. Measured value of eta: 75.7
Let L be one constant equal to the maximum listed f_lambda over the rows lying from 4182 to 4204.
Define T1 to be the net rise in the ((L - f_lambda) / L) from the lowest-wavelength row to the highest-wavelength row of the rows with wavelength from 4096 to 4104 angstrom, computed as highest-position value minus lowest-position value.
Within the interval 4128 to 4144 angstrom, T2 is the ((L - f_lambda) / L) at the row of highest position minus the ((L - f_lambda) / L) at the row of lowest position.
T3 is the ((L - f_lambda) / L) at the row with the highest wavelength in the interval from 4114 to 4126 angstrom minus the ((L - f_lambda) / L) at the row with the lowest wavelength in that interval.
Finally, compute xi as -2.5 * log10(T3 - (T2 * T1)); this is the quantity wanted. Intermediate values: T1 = -0.01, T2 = 0.09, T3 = 0.024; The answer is 4.03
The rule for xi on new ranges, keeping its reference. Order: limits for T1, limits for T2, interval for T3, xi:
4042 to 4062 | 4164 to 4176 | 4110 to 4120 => 3.21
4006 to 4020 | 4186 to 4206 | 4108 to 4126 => 5.06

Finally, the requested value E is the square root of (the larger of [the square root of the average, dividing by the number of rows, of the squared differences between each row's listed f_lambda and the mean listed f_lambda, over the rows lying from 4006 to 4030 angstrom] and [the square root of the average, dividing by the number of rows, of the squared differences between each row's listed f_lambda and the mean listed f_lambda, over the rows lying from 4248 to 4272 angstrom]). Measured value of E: 0.560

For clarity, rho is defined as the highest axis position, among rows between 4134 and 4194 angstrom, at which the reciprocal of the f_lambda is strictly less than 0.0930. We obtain 4175.0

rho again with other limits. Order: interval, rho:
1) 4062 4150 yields 4133.0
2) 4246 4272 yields 4271.0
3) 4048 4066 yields 4064.0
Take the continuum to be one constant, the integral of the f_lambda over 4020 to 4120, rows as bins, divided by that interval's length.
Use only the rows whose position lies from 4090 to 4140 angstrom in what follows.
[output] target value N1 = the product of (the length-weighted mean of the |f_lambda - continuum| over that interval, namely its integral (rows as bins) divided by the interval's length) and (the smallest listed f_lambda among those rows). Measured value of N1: 5.2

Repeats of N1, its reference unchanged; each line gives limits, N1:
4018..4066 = 9.2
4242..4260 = 2.7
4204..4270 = 4.9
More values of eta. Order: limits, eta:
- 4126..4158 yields 75.7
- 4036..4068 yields 78.9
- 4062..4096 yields 80.0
